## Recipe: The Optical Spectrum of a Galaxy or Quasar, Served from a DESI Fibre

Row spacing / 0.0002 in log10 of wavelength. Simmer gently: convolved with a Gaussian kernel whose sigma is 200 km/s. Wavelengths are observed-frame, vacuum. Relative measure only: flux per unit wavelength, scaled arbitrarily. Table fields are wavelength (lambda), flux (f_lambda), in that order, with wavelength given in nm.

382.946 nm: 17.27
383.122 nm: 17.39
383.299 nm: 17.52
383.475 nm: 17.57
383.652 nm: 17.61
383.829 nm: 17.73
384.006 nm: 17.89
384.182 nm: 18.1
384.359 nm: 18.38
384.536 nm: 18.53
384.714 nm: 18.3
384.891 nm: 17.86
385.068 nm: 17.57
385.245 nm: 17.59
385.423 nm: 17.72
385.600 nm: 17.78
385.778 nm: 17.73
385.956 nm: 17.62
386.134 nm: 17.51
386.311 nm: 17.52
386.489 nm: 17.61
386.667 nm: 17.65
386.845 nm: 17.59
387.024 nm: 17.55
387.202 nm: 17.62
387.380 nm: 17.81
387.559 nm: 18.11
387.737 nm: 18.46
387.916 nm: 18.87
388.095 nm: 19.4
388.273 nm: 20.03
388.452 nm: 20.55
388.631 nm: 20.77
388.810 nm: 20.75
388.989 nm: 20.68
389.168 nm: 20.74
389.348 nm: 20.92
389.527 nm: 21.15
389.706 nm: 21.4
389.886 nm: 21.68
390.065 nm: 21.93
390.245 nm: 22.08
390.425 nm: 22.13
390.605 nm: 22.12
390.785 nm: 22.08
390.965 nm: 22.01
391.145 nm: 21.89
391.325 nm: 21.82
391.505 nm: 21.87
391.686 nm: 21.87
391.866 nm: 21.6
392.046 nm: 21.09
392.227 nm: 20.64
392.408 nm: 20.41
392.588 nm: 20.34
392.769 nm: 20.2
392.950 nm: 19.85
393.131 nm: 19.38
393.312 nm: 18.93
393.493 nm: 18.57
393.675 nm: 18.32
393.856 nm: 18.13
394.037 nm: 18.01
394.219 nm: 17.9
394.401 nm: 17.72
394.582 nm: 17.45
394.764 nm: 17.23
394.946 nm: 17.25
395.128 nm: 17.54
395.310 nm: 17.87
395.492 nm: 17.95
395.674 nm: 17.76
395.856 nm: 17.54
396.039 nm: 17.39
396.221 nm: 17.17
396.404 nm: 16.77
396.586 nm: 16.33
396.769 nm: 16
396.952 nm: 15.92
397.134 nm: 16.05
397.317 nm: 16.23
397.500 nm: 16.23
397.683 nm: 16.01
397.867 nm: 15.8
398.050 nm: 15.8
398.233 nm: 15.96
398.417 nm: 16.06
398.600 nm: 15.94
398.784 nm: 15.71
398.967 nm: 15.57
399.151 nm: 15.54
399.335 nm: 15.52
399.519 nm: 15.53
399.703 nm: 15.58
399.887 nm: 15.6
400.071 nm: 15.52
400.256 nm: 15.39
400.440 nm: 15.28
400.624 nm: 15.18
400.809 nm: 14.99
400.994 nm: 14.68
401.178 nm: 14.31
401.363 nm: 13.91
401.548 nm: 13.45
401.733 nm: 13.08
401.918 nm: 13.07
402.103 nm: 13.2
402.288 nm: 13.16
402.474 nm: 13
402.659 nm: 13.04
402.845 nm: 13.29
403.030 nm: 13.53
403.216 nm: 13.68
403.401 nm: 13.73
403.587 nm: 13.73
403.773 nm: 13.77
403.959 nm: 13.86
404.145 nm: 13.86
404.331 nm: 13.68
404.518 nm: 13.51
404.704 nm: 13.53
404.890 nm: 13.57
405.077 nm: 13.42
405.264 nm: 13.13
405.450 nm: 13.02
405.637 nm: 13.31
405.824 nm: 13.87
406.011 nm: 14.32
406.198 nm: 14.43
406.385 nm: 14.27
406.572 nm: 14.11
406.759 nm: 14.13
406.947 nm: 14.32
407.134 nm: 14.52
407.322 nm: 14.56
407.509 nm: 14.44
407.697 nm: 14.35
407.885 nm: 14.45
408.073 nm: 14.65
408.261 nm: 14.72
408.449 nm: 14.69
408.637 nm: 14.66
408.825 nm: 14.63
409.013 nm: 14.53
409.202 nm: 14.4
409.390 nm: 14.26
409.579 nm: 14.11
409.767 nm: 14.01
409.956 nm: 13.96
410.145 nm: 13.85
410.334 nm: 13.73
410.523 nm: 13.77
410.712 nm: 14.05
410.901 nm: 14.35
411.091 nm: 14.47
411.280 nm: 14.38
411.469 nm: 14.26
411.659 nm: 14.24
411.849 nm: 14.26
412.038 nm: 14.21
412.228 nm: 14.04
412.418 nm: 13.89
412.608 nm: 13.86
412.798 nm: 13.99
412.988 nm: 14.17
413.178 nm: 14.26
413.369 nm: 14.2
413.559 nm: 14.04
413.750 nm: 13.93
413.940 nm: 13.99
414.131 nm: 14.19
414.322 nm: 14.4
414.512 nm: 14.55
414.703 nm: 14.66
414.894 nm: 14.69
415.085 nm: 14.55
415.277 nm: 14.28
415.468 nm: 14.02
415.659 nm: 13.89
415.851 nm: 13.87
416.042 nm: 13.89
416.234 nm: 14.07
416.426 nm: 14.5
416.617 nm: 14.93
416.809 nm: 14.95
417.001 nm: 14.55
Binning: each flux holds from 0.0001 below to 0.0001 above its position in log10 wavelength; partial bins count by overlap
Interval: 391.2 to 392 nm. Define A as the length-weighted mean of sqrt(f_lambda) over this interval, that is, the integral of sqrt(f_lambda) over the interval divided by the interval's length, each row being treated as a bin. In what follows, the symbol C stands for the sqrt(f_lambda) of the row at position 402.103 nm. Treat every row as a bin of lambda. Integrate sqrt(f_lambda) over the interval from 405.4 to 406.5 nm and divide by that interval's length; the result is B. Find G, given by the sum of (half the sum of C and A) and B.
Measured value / 7.9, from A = 4.67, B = 3.7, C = 3.63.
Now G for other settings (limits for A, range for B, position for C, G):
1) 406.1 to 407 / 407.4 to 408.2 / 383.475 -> 7.8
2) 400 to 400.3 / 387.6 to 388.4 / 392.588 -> 8.6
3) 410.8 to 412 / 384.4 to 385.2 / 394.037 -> 8.3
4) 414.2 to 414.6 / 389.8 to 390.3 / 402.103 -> 8.4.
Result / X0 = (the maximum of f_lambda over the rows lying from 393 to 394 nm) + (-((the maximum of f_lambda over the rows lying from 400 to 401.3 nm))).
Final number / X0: 3.9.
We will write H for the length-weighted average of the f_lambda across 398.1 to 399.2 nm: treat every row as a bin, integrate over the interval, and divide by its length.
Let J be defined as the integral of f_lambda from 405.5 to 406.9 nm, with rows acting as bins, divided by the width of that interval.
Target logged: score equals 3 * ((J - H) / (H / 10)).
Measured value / -3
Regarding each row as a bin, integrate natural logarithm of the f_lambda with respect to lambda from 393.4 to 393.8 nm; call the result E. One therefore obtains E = 1.16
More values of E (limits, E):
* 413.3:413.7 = 1.06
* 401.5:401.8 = 0.78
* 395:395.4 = 1.15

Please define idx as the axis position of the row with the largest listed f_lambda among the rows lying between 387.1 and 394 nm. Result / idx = 390.425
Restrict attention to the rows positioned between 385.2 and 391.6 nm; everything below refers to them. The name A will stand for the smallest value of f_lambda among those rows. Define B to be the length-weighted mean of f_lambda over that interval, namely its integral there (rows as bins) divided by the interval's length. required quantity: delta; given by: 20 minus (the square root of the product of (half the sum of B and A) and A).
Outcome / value 1.9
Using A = 17.51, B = 20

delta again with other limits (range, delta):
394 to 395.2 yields 2.7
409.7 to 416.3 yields 6.2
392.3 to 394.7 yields 2.2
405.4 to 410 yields 6.7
